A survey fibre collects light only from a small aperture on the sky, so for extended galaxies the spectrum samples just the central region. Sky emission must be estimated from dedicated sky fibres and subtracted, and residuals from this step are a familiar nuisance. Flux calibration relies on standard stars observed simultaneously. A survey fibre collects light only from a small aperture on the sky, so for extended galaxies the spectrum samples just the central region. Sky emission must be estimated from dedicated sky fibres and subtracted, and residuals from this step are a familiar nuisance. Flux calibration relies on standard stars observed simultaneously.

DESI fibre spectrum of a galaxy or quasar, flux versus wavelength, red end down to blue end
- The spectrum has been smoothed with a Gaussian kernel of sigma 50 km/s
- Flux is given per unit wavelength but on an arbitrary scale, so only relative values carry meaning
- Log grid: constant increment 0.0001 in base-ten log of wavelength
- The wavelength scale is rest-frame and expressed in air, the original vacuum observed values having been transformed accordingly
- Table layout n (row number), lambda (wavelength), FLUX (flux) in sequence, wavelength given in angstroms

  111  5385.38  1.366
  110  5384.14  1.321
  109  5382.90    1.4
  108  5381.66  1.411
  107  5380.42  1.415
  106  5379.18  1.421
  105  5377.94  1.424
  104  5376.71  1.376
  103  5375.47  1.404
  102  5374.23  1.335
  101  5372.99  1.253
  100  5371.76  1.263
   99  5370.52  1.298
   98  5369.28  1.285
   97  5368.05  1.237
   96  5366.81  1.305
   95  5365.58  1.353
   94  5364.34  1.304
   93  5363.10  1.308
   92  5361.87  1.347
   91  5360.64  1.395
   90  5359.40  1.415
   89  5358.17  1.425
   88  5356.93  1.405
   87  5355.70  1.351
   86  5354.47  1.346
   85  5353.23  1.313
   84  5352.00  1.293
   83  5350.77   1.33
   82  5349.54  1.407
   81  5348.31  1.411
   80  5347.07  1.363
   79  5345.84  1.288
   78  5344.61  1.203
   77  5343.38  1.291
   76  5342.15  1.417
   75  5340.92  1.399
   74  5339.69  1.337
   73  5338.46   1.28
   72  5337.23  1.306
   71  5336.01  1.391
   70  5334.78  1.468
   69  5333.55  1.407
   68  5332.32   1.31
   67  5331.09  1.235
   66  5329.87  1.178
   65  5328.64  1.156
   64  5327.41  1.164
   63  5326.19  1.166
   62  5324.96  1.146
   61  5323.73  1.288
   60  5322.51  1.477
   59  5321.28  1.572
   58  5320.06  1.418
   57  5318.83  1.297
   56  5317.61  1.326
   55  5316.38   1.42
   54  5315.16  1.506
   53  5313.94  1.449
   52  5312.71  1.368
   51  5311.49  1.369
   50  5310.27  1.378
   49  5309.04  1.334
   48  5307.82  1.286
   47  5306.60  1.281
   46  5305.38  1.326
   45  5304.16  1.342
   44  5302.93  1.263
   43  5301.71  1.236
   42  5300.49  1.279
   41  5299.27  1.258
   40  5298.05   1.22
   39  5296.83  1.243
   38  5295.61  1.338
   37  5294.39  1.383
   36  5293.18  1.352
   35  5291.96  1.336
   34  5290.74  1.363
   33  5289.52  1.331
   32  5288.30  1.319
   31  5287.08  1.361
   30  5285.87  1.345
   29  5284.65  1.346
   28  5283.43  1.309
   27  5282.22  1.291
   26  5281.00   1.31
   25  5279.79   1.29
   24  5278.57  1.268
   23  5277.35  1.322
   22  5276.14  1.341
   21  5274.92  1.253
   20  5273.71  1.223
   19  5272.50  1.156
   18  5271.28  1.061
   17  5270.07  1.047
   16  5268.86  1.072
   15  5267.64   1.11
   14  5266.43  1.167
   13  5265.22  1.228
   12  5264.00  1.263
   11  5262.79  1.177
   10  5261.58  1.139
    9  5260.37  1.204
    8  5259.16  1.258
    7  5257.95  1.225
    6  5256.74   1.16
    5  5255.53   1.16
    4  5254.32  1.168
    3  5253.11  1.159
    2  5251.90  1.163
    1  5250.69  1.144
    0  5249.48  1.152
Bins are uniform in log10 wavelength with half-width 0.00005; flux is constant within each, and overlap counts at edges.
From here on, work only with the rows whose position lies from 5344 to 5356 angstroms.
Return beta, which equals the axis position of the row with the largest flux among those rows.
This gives 5348.31 angstroms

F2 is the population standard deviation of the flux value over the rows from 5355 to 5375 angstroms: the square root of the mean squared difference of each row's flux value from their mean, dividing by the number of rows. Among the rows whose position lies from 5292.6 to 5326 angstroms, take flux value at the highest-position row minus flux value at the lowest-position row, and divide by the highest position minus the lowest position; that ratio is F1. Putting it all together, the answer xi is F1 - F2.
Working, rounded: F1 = -0.006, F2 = 0.06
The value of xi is -0.063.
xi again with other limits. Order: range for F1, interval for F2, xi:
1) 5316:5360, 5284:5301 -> -0.048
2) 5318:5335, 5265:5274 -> -0.056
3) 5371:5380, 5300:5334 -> -0.086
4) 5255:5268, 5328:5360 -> -0.083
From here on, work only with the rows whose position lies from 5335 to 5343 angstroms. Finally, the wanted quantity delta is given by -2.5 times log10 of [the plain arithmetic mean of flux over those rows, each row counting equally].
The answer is -0.330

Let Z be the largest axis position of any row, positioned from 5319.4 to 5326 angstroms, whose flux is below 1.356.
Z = 5324.96 angstroms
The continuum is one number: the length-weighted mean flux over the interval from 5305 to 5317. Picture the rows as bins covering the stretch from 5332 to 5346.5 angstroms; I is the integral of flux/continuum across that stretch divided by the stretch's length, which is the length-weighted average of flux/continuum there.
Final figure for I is 0.98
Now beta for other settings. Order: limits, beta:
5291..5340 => 5321.28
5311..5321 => 5315.16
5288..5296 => 5294.39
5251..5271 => 5264.00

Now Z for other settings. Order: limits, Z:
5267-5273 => 5272.50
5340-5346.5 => 5345.84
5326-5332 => 5331.09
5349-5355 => 5354.47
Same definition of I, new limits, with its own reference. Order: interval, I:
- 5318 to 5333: 0.94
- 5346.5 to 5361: 1.00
